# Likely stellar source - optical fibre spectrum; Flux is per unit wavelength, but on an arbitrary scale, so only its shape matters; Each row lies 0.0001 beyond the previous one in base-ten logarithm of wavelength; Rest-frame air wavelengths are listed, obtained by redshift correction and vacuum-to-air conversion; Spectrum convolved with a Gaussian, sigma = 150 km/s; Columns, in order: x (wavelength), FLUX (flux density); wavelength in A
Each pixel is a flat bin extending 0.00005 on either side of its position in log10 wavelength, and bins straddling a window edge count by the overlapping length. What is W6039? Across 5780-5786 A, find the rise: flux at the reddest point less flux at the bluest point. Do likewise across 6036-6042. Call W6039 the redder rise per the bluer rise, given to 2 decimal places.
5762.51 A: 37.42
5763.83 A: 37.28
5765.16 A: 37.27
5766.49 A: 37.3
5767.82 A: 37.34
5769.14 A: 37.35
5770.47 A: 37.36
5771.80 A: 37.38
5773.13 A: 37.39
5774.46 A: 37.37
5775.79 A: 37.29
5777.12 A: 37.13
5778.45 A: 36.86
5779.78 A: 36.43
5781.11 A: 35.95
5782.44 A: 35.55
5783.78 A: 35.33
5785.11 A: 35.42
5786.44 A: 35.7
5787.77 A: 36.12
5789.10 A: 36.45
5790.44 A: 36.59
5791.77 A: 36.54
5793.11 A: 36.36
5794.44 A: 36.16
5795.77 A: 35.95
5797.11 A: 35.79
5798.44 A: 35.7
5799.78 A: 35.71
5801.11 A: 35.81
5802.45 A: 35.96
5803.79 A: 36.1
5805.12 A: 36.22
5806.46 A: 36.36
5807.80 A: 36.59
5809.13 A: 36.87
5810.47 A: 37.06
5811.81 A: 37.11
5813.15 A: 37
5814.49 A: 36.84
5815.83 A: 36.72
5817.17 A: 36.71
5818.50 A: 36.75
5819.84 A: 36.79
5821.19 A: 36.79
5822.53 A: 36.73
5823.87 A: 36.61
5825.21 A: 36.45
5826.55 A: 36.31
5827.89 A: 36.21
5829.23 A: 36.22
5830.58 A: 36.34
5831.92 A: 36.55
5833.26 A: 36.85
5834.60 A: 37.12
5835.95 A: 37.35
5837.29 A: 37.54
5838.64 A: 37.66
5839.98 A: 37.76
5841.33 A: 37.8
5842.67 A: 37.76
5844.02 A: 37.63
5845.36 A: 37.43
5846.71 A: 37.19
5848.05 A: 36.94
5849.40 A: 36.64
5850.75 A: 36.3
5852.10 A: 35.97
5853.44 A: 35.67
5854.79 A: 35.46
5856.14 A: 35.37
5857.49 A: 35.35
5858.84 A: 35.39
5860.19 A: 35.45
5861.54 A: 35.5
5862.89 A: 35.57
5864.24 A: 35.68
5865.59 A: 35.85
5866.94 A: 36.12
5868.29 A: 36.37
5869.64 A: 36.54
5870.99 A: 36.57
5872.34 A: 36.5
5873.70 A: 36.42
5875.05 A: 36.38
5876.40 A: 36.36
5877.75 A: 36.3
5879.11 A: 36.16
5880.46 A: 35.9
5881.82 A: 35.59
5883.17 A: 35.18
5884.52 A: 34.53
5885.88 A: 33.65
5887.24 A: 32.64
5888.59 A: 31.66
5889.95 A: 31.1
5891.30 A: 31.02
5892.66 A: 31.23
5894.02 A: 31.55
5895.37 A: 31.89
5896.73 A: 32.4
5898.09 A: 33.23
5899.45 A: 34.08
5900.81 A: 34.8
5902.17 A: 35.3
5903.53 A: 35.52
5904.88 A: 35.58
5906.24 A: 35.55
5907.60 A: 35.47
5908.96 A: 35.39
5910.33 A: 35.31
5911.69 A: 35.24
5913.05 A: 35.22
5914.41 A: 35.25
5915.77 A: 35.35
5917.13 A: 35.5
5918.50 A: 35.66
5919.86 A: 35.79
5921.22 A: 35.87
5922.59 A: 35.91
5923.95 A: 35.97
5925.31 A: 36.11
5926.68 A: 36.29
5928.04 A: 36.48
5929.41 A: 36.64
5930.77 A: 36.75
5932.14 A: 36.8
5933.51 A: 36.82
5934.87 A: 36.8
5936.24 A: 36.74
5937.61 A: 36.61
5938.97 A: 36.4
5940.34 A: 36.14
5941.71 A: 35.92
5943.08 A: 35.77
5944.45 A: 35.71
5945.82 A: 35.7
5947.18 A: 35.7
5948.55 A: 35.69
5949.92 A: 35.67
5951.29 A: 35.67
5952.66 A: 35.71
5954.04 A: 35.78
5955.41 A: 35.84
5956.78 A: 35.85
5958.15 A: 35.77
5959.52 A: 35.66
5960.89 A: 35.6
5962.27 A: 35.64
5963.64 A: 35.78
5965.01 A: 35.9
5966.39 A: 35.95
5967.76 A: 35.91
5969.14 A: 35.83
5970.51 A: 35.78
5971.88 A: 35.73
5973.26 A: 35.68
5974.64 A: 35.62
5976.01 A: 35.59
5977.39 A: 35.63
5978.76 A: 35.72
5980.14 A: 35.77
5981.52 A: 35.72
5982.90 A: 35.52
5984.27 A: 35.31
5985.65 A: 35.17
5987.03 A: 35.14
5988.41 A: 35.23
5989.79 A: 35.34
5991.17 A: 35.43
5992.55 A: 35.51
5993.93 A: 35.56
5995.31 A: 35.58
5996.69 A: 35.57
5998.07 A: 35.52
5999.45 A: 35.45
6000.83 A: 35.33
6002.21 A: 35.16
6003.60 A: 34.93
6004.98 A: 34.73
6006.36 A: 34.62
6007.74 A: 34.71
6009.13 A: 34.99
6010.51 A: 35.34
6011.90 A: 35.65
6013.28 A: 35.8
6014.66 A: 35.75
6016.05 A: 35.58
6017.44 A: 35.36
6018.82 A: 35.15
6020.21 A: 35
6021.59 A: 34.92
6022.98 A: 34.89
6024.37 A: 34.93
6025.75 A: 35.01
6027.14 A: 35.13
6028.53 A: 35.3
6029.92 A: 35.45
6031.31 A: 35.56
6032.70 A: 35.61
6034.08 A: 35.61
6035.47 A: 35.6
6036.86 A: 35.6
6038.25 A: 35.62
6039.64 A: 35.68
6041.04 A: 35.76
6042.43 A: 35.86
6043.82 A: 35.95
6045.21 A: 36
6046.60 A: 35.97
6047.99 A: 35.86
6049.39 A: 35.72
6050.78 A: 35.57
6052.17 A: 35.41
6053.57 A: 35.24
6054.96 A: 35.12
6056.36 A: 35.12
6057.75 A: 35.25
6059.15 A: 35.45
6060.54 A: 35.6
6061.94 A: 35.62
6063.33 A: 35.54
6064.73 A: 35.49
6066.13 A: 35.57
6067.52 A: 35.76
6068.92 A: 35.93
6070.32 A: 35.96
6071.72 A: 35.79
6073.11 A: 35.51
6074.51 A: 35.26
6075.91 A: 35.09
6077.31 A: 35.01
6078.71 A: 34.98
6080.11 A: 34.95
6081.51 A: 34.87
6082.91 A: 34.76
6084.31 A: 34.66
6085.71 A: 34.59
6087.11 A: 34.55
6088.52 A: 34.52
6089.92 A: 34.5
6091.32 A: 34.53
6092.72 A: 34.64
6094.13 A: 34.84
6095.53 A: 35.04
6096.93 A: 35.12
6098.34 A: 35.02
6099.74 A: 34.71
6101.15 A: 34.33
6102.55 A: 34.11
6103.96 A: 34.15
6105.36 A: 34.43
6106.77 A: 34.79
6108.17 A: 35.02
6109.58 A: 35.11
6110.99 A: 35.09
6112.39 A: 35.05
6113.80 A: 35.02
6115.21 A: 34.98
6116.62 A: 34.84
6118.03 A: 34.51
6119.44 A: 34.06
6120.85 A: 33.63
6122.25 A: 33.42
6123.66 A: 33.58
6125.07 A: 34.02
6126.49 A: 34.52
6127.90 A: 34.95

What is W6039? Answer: -0.30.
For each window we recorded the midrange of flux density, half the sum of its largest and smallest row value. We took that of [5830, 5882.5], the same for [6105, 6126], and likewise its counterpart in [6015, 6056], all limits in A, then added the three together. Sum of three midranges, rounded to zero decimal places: 106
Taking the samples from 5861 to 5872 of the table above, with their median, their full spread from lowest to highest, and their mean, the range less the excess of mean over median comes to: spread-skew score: 1.0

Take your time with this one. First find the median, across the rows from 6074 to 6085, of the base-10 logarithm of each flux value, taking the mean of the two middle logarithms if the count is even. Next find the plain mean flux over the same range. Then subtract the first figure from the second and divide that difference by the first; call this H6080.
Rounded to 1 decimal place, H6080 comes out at 21.6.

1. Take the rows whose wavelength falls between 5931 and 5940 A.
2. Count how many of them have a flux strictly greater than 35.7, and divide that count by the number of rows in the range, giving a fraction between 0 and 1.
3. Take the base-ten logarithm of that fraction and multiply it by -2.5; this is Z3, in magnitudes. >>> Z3 0.0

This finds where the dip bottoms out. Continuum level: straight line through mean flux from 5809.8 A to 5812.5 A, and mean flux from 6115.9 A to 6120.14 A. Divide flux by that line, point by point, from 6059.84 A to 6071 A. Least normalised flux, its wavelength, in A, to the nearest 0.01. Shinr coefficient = 6064.73 A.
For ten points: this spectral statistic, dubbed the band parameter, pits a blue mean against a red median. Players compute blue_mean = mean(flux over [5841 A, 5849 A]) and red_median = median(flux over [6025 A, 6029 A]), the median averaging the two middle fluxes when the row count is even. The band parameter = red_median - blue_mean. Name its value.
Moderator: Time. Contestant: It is -2.3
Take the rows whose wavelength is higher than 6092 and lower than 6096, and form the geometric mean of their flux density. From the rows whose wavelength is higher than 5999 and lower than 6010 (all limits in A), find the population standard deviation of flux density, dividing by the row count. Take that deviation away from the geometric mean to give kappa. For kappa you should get 34.6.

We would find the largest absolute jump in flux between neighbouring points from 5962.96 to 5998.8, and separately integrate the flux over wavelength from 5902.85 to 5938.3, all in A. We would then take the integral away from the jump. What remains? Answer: -1274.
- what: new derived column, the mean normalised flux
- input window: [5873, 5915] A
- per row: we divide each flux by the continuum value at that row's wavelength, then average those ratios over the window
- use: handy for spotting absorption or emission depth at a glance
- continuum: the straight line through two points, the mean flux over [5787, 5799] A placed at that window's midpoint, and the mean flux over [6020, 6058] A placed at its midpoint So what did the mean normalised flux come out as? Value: 0.96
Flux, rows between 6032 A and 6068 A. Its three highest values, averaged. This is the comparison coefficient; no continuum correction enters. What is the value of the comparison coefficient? 36.0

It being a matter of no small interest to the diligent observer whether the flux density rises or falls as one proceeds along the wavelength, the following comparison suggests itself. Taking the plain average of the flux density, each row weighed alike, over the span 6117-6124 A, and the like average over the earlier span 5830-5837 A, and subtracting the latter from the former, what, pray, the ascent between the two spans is -3.0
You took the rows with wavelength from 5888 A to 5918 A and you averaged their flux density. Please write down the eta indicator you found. 34.0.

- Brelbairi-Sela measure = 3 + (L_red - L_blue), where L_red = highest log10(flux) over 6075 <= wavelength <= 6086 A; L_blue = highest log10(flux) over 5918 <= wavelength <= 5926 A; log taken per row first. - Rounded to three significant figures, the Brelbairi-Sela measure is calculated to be 2.99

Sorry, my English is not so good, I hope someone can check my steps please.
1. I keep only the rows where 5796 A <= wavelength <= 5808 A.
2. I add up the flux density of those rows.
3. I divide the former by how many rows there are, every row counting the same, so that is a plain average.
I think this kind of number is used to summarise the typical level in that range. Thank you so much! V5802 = 36.0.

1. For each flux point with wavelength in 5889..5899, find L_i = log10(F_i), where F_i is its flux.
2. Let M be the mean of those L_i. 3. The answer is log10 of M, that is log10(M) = 0.177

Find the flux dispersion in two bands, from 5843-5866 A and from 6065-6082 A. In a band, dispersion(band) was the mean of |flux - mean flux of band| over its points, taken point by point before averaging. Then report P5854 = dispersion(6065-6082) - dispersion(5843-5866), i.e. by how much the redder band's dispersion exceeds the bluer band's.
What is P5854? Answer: -0.30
